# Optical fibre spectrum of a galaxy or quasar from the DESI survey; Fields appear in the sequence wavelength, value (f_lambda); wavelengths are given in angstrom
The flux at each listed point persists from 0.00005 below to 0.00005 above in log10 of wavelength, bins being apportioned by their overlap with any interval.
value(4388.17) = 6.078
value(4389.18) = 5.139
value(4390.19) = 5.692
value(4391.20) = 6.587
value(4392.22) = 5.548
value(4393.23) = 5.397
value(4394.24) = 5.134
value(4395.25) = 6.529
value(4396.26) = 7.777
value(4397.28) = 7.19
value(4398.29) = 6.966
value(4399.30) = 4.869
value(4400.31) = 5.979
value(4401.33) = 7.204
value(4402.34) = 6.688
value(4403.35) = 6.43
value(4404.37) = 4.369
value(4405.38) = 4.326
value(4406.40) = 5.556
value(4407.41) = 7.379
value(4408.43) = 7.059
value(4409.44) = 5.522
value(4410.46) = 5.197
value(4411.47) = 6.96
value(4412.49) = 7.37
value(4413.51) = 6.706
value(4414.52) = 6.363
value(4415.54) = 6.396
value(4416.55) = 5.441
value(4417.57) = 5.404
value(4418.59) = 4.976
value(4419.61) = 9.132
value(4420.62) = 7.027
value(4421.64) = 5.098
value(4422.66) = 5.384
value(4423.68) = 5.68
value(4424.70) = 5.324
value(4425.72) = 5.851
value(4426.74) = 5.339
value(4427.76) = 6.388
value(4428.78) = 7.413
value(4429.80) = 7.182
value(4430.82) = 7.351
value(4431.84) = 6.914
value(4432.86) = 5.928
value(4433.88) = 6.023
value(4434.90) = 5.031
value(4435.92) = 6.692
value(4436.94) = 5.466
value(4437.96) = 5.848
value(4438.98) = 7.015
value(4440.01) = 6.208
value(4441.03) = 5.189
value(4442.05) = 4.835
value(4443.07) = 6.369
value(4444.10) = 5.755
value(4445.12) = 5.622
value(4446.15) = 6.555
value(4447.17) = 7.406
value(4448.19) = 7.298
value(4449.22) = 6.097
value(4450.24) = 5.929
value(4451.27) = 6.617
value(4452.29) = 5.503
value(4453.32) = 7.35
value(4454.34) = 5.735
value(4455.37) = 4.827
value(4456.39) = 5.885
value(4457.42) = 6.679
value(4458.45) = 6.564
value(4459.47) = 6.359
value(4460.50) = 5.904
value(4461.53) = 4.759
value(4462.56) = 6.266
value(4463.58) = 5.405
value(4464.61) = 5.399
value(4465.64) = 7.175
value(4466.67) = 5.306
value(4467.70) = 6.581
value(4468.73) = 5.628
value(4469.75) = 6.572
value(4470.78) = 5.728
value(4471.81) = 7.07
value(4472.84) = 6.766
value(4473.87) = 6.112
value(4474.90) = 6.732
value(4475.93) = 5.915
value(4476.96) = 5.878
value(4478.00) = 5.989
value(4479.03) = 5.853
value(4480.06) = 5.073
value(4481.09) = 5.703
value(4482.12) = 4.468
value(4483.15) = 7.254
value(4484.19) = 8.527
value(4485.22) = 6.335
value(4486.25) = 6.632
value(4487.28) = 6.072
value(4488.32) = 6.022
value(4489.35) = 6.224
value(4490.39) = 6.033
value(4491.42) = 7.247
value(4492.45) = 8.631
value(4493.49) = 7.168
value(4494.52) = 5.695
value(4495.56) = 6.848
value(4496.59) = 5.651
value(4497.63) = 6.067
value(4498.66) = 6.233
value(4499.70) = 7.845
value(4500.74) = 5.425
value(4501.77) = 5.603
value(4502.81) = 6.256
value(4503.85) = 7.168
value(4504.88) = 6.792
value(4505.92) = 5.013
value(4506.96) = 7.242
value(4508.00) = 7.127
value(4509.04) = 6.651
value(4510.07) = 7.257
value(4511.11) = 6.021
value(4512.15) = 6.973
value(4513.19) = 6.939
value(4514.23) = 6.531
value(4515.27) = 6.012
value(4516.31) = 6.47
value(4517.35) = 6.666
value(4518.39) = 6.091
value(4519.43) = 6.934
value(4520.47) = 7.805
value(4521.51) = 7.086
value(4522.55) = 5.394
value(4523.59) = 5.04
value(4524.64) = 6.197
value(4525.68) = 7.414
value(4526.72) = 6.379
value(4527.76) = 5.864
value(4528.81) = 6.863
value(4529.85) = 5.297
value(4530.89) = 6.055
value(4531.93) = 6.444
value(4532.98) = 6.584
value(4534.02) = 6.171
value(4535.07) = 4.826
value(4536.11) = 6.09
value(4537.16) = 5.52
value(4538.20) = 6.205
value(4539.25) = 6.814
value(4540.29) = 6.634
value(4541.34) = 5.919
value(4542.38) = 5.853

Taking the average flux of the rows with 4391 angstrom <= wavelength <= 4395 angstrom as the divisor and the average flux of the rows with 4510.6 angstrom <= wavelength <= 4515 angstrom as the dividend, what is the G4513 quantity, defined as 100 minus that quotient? 98.83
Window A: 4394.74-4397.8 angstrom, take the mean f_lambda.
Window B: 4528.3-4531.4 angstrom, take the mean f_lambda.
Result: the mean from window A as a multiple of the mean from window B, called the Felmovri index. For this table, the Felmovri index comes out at 1.18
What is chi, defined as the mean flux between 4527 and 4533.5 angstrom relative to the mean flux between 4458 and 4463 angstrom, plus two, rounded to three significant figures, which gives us 3.04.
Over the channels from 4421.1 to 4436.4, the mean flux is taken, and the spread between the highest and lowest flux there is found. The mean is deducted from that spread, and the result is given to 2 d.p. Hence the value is -3.72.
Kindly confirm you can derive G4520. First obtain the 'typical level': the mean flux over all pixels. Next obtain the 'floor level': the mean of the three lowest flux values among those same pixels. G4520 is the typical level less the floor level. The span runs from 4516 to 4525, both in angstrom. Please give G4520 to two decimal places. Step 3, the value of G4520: 0.90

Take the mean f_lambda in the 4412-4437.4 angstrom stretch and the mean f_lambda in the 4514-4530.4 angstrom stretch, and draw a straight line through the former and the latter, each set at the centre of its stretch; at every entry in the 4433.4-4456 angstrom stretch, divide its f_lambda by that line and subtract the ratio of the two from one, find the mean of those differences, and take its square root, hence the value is 0.180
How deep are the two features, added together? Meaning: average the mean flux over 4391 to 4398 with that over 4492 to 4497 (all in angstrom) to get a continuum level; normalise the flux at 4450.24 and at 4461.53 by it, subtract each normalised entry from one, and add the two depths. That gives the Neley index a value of 0.37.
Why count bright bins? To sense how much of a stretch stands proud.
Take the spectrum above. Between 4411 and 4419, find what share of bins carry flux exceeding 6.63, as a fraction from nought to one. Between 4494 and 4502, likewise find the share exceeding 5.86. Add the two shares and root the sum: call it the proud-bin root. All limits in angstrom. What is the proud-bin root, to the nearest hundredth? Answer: 0.94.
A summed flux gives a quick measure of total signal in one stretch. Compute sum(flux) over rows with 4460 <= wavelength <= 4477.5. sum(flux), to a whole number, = 103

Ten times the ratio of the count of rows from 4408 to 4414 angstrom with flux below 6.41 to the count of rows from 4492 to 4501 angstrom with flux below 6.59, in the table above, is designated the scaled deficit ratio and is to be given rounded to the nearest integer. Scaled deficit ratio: 4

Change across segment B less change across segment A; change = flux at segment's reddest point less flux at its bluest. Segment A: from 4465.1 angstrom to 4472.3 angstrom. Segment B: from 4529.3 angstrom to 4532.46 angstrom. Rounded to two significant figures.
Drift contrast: 1.3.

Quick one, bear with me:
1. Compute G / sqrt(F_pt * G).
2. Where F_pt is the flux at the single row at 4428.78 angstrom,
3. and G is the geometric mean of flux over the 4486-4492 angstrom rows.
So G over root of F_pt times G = 0.93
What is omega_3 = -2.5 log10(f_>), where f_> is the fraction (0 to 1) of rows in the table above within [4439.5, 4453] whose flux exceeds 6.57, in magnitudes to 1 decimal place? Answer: 1.6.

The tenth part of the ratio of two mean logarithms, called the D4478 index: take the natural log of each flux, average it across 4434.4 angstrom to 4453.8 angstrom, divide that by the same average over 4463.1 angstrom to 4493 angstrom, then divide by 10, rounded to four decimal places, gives 0.0989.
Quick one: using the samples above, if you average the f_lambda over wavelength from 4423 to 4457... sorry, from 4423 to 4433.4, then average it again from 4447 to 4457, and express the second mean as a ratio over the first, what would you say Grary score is 0.99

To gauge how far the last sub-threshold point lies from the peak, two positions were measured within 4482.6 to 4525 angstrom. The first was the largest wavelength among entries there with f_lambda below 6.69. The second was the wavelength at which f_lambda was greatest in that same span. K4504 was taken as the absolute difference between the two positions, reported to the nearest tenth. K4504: 32.2 angstrom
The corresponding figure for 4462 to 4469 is 3.1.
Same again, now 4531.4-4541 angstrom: 1.0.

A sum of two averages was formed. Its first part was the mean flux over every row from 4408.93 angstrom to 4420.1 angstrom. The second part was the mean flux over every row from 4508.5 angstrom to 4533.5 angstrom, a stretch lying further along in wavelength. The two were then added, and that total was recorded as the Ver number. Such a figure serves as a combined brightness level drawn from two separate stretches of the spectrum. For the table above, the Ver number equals 12.8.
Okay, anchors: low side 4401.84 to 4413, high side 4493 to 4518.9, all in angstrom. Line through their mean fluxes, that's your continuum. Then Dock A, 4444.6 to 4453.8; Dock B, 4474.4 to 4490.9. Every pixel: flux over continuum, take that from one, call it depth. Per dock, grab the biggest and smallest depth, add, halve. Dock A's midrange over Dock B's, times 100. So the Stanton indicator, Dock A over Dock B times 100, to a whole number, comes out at 183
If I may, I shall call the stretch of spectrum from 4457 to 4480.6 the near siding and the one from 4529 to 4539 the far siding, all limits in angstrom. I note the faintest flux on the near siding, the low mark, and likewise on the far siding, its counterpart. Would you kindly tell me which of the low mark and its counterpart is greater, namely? 4.83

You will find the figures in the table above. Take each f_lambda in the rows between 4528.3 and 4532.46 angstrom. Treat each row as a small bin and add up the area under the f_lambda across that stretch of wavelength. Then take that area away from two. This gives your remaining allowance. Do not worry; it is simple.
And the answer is -23.7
